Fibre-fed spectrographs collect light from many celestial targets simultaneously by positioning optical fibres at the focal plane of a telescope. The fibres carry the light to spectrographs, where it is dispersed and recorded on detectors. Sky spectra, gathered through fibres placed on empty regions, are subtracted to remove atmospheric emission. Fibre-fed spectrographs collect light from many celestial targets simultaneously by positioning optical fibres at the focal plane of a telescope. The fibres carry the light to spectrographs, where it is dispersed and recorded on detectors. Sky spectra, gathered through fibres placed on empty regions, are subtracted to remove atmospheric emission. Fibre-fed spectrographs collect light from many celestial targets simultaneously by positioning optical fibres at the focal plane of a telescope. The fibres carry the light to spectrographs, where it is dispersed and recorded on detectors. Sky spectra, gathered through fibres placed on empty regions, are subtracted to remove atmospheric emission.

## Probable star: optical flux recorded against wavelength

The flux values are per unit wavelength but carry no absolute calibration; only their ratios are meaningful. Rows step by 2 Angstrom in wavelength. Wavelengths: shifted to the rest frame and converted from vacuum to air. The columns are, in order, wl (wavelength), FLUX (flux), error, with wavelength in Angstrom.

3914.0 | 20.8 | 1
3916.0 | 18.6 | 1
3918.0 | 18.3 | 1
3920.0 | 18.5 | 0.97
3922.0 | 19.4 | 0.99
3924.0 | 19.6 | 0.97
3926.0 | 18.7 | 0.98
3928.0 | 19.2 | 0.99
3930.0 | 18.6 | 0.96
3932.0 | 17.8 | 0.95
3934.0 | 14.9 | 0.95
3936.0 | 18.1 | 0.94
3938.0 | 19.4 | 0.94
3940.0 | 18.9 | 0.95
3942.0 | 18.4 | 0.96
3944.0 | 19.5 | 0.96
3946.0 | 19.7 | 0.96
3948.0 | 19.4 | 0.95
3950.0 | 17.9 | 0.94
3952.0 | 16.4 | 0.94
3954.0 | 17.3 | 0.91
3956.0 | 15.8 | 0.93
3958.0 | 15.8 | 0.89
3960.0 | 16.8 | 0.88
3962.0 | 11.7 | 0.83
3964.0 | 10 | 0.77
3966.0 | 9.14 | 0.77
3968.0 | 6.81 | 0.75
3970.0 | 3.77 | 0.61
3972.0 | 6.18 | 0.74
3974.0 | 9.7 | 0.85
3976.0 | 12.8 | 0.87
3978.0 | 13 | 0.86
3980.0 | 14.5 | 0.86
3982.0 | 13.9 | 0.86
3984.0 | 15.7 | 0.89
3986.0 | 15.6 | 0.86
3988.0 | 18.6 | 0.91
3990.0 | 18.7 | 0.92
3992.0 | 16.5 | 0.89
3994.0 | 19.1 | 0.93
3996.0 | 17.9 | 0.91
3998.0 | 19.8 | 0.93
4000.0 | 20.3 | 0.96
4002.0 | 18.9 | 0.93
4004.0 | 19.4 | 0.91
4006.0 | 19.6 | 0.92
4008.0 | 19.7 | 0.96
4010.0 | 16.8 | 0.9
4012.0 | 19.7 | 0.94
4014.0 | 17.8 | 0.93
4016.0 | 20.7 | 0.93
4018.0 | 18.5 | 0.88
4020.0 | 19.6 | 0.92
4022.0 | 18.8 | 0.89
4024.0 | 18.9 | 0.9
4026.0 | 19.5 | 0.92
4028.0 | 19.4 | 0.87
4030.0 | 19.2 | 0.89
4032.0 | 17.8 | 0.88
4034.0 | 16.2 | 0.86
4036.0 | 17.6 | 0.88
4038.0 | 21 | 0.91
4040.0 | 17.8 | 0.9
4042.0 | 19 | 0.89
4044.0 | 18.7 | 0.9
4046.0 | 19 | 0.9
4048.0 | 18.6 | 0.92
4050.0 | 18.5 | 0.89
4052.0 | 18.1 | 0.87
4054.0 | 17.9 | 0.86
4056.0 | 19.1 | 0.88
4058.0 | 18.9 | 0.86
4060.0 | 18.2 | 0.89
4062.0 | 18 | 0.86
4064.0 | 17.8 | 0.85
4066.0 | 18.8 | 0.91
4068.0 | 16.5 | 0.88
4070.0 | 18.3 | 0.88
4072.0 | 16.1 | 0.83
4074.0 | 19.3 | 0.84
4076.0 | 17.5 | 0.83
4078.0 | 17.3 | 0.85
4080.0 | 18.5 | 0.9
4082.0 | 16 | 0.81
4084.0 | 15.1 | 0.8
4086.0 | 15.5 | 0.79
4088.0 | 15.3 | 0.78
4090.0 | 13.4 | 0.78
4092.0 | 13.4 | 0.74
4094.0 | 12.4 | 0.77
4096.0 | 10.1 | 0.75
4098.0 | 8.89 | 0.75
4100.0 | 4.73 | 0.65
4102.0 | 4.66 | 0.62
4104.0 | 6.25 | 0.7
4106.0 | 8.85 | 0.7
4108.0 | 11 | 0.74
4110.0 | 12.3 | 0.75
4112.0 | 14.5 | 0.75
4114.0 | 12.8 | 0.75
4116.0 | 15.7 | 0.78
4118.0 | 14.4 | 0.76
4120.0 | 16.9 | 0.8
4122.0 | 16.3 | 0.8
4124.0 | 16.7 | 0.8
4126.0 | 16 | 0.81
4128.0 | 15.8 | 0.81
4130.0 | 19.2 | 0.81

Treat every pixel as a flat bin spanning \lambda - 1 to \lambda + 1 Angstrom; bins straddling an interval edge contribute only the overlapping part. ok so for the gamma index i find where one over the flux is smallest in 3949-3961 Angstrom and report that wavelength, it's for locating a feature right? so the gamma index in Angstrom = 3950.0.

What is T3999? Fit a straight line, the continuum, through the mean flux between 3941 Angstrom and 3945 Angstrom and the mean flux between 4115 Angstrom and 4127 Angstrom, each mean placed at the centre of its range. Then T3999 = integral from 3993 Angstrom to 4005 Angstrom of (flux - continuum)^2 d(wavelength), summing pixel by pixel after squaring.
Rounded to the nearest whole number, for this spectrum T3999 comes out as 25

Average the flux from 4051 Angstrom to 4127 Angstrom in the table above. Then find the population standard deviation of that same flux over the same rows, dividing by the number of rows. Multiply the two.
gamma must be 58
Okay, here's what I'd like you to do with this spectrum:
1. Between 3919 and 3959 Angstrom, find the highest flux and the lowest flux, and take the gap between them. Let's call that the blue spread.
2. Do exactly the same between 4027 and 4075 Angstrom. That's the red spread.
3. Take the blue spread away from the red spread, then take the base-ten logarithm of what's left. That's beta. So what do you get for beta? -1.0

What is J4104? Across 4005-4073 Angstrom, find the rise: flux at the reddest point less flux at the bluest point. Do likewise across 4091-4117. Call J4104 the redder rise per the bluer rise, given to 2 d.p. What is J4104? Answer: -0.66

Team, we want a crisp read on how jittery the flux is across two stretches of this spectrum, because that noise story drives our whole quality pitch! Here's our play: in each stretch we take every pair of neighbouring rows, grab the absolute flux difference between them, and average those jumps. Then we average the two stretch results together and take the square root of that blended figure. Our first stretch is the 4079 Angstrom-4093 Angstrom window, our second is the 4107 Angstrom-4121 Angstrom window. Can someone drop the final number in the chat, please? 1.2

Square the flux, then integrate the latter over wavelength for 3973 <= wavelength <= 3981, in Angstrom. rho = 1274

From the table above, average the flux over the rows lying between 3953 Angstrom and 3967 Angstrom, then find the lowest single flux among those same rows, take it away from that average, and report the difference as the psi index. 4.7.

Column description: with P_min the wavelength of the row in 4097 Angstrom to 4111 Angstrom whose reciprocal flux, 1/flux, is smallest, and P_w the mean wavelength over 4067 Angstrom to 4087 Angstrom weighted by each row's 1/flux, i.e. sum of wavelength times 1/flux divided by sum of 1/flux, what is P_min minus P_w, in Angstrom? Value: 32.8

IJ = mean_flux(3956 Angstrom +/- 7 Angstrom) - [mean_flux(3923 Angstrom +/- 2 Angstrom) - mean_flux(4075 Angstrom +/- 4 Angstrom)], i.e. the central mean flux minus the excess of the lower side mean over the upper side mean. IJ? 14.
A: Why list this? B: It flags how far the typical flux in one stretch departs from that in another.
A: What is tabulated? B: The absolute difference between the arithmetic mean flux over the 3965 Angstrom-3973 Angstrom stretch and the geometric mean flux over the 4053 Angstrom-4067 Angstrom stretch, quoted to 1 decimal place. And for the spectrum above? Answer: 11.9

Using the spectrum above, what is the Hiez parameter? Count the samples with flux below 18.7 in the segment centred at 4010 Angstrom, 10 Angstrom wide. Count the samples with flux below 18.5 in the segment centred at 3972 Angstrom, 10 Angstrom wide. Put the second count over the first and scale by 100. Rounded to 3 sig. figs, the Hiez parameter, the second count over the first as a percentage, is 250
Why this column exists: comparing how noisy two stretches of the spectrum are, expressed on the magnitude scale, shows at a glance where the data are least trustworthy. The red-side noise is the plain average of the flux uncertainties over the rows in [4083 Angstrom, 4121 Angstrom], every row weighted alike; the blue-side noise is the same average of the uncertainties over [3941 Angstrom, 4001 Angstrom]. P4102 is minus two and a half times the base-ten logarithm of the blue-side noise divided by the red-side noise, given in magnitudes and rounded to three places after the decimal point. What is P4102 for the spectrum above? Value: -0.176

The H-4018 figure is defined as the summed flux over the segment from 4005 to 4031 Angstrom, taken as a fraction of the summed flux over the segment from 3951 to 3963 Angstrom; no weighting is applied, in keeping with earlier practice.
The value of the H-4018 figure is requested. 2.6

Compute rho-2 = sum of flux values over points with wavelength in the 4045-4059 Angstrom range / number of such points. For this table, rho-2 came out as 18.6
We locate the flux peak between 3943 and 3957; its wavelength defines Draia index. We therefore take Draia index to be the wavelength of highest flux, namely 3946.0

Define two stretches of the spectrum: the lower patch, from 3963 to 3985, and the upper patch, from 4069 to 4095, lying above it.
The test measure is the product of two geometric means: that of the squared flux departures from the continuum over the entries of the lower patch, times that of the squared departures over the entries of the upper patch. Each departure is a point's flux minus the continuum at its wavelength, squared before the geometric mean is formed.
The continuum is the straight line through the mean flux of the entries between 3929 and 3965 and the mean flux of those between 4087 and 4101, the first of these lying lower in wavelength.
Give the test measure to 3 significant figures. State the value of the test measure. 183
